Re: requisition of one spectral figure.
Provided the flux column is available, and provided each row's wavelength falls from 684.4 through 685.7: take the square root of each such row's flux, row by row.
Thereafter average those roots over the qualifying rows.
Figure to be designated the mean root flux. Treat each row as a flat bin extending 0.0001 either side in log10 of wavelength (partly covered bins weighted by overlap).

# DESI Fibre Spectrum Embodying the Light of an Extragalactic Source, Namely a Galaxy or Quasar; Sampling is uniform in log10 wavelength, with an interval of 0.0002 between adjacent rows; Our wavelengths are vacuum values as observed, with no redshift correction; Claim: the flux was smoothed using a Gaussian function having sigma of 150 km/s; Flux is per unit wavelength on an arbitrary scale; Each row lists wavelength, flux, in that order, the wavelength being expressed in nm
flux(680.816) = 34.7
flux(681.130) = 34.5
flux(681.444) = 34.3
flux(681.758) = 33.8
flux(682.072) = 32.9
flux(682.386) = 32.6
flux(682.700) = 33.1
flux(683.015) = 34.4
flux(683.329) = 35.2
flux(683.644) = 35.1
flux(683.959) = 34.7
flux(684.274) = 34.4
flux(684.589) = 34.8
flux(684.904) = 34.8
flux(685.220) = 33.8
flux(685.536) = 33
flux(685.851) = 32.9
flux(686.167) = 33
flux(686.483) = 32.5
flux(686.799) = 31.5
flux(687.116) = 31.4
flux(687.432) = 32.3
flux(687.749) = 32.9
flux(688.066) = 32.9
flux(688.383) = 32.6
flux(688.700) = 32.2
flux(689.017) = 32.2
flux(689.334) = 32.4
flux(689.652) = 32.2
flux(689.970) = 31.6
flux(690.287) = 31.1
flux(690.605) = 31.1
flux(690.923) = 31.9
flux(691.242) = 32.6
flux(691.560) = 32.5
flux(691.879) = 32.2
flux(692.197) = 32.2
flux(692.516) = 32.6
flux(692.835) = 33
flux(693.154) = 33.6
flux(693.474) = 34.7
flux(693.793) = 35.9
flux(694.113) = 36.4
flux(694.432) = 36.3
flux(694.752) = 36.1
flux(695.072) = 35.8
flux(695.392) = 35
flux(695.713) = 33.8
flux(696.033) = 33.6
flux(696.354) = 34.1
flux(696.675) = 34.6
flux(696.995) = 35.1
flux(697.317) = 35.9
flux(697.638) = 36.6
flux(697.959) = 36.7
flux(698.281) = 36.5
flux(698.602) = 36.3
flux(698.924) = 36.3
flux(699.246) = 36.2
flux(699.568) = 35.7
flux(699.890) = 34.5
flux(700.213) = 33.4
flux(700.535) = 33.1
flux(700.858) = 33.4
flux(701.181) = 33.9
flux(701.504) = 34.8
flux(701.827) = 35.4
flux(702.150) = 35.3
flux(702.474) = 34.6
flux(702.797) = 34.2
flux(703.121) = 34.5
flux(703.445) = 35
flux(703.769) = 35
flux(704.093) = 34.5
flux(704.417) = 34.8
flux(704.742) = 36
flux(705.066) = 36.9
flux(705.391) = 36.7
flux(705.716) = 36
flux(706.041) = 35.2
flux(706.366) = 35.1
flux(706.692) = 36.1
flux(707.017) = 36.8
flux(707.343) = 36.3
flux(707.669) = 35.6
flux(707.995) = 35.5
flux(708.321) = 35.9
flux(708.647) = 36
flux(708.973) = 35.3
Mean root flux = 5.84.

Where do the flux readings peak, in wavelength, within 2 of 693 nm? 694.113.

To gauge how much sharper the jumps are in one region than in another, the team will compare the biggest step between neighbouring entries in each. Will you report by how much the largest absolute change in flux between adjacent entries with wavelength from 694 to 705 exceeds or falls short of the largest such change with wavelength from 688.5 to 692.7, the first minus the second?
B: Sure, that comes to 0.40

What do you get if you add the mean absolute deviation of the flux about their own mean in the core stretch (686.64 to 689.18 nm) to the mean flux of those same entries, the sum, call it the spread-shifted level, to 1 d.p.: 32.7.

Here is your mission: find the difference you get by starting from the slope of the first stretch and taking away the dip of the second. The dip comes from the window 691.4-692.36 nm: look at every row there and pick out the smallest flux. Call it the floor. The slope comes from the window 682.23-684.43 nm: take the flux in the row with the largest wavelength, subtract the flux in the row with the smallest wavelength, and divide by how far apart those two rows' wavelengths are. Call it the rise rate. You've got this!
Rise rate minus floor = -31.2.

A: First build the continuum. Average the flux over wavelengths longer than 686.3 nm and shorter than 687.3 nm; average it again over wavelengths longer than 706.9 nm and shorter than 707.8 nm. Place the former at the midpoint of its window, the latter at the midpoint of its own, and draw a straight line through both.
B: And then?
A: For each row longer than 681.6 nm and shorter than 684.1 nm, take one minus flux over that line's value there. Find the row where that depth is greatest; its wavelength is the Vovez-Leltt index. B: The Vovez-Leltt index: 682.386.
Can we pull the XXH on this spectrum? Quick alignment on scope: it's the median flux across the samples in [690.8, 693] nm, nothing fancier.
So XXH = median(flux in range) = 32.5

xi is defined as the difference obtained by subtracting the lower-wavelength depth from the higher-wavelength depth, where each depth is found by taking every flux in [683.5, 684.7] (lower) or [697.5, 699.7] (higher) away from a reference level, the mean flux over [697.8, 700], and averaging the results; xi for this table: -1.6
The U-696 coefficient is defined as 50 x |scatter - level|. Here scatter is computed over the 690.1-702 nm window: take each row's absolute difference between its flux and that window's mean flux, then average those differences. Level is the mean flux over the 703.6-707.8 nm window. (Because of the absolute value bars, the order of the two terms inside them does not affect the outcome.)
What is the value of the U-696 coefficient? 1716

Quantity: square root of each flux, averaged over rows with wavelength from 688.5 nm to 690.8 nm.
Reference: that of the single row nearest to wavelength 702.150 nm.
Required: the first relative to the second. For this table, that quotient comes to 0.950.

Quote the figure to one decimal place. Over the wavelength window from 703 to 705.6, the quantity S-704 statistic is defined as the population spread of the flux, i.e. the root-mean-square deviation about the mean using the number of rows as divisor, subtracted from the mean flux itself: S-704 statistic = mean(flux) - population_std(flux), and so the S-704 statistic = 34.5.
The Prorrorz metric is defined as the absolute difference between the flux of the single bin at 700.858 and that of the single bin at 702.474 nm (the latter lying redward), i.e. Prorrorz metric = 1.2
